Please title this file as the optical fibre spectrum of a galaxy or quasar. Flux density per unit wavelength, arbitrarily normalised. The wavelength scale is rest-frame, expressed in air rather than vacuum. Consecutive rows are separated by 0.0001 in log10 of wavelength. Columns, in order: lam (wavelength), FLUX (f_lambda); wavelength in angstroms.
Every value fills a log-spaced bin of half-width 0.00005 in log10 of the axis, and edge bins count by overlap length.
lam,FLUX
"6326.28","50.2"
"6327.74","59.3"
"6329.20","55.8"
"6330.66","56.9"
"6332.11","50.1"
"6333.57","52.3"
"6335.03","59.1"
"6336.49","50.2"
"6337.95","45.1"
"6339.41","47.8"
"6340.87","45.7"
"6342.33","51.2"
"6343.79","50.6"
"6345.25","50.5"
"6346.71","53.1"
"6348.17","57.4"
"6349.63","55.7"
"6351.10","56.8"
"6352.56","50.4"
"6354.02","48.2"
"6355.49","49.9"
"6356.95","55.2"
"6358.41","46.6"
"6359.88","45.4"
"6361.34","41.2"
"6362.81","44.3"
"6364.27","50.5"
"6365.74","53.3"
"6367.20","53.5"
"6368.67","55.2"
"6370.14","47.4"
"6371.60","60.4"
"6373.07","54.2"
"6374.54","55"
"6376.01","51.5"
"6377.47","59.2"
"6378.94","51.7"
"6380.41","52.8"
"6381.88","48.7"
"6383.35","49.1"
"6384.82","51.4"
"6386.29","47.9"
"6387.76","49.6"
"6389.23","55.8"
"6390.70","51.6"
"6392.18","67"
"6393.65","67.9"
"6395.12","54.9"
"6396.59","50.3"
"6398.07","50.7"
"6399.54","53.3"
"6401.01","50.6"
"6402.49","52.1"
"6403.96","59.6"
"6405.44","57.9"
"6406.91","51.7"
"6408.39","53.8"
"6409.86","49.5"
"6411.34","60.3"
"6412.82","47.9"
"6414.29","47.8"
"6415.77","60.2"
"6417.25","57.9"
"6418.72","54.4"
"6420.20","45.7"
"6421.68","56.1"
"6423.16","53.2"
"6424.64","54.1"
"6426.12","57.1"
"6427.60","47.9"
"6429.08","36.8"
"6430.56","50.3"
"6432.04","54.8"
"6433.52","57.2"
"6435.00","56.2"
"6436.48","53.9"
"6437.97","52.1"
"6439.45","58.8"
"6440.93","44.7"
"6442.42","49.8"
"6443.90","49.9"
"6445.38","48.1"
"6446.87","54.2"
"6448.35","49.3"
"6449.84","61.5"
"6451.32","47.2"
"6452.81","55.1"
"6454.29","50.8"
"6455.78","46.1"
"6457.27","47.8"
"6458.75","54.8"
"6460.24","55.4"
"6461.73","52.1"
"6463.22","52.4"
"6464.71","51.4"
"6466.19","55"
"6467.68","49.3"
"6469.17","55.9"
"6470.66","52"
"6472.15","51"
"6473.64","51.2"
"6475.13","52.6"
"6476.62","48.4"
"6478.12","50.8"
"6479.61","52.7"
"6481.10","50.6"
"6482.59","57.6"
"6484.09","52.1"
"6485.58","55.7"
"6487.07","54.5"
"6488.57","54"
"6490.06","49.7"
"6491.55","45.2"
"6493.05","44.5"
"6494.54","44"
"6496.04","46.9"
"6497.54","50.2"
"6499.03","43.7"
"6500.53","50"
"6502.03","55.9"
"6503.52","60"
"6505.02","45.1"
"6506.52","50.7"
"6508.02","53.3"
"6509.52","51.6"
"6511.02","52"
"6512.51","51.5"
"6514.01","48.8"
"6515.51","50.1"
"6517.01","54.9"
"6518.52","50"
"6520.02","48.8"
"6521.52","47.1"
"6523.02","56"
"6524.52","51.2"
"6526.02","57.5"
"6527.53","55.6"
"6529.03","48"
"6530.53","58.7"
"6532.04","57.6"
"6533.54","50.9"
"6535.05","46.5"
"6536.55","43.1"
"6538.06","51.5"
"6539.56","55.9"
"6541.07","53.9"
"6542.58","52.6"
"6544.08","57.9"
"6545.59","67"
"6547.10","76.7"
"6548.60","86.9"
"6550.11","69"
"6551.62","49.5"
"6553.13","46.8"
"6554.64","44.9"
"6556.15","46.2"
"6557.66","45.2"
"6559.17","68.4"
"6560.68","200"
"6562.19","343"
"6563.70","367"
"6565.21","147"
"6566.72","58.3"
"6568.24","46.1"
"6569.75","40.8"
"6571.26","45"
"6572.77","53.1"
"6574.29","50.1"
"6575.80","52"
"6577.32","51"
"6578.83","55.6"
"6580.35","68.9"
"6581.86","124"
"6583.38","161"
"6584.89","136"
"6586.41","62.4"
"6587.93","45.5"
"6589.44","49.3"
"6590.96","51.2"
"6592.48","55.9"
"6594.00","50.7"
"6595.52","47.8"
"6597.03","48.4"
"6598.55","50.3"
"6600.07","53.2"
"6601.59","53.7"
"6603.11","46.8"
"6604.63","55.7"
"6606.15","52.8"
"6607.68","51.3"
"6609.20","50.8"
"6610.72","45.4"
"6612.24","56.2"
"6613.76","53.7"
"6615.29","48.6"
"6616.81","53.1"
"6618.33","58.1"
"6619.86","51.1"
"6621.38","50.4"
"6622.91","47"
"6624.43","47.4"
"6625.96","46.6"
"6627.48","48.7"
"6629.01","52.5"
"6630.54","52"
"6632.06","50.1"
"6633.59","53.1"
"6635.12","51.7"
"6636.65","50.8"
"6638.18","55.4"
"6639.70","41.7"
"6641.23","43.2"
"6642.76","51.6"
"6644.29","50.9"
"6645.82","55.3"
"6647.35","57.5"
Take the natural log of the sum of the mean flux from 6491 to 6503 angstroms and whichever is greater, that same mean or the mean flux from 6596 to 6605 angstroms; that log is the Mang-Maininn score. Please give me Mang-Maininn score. 4.59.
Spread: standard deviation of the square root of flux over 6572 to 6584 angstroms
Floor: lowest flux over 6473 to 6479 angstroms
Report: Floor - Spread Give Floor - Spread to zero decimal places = 46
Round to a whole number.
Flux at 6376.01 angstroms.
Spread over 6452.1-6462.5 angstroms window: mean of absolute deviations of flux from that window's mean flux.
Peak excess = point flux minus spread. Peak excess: 49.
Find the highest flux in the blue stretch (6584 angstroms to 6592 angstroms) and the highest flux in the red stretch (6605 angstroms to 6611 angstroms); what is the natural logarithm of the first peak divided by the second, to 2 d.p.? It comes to 0.95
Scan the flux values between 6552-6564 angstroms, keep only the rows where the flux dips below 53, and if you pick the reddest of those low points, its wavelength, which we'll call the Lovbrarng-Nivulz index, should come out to 6557.66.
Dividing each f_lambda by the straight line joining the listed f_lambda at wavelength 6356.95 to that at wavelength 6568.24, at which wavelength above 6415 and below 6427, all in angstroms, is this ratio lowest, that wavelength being 6420.20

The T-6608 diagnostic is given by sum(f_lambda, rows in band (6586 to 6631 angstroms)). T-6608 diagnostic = 1537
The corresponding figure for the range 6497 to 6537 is 1389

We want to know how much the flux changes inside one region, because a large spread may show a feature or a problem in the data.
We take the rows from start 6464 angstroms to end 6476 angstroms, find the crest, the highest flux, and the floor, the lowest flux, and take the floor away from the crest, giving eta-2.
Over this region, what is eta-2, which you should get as 7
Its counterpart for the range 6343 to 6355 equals 9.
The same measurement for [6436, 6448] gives 14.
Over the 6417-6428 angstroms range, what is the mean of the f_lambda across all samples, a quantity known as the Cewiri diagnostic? 53.3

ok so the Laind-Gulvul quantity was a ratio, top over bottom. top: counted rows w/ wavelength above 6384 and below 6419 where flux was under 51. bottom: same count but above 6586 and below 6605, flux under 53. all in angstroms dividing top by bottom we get 1.0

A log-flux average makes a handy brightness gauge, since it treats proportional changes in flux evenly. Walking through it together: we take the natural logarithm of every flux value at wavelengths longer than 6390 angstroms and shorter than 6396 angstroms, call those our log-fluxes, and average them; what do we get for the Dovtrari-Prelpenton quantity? 4.09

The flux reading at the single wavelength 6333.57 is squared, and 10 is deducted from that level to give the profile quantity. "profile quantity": 2725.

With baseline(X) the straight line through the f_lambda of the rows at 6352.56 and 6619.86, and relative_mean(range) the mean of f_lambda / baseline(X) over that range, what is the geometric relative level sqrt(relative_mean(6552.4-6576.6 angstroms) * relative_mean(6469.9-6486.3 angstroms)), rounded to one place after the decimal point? 1.4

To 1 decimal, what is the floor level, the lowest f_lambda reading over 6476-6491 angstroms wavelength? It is 48.4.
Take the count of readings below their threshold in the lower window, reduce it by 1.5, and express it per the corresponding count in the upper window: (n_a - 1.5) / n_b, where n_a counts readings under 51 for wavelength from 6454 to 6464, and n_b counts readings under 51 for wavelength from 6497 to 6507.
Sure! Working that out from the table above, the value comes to 0.30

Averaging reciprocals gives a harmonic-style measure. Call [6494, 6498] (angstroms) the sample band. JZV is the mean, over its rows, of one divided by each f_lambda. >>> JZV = 0.0213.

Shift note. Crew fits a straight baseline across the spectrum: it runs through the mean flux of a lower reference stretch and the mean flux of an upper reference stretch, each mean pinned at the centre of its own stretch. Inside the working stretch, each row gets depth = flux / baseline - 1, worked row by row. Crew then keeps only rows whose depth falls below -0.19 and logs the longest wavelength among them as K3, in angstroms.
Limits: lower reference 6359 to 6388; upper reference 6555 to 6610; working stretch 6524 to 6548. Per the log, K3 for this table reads 6544.08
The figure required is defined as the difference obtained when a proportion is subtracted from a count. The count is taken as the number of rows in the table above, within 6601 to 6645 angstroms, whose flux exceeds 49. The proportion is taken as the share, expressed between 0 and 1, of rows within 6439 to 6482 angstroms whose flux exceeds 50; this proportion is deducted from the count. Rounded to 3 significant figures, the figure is 19.3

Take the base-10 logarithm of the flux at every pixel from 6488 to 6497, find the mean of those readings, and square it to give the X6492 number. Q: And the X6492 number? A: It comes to 2.80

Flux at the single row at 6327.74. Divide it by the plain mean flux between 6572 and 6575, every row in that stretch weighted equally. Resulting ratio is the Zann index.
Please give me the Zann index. 1.15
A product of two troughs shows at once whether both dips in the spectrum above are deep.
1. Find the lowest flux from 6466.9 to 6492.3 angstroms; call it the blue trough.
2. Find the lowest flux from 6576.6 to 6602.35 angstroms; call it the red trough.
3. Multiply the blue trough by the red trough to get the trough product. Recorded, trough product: 2057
